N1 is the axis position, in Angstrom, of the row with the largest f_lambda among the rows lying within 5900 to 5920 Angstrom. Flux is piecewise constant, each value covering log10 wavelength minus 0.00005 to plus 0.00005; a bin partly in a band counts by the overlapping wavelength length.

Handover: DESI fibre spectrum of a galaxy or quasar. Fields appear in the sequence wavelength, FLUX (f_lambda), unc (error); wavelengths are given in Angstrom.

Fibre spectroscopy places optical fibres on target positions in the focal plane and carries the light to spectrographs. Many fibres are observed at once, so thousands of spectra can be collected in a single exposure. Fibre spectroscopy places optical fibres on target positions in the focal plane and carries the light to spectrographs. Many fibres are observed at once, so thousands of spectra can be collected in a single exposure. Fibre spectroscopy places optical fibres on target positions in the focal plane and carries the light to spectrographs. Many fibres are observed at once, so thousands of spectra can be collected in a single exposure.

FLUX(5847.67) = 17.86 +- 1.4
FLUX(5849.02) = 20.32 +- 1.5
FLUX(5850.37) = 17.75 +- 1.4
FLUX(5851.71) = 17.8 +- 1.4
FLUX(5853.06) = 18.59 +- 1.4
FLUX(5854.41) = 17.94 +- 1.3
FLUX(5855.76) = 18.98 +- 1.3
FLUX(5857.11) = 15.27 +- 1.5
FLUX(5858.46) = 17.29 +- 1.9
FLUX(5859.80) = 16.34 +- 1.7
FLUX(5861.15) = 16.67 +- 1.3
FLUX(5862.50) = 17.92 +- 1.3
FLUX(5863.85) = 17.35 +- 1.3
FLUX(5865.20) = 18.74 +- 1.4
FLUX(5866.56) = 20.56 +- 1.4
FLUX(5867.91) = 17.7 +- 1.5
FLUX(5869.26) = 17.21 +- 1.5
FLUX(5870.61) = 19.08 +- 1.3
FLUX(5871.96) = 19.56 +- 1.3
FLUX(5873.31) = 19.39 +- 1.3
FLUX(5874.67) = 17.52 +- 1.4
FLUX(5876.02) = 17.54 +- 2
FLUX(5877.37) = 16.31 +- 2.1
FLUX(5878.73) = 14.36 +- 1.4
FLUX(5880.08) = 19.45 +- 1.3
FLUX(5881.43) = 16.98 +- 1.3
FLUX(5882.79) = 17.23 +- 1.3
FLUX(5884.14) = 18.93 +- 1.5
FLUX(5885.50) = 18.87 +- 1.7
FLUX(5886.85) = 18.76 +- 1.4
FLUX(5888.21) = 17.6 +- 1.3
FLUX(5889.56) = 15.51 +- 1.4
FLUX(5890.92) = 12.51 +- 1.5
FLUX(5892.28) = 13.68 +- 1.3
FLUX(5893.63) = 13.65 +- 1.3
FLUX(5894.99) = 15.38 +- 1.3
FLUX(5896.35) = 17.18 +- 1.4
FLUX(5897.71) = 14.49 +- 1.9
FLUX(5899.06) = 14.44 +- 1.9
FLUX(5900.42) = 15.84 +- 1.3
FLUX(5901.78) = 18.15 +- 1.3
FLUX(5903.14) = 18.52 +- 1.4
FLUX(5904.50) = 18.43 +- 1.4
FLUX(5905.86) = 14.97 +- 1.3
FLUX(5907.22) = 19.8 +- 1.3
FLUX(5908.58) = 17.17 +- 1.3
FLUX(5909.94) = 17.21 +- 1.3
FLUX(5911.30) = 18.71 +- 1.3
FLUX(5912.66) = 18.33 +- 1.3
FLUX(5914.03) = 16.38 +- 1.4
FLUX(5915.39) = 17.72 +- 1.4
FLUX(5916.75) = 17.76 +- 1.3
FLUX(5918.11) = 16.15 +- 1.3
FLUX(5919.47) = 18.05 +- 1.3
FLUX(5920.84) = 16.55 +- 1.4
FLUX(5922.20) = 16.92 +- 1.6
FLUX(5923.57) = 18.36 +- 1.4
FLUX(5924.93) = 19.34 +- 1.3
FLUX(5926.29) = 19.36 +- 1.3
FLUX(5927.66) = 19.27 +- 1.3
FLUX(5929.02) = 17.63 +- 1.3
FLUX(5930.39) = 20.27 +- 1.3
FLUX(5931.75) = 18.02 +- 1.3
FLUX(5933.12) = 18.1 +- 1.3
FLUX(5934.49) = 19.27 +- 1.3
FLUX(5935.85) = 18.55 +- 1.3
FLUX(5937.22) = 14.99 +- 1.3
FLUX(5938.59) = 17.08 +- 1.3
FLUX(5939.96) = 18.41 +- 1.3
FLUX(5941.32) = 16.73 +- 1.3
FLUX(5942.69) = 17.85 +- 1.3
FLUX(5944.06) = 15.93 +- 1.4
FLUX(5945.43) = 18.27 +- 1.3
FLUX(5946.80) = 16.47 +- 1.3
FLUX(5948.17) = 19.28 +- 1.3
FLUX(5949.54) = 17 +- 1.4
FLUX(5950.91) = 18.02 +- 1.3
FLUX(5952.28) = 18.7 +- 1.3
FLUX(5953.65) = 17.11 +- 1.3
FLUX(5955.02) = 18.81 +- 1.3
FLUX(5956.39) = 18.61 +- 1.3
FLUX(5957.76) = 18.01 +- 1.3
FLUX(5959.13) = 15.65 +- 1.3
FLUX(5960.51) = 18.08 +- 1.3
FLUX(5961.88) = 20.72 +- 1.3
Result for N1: 5907.22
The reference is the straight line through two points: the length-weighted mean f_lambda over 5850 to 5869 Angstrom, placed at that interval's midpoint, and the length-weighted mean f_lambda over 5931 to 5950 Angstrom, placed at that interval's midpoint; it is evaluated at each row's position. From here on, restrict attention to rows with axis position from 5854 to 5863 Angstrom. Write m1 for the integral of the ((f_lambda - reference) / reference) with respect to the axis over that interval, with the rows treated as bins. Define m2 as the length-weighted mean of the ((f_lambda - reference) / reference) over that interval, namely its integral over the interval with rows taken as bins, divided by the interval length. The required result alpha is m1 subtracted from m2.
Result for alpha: 0.27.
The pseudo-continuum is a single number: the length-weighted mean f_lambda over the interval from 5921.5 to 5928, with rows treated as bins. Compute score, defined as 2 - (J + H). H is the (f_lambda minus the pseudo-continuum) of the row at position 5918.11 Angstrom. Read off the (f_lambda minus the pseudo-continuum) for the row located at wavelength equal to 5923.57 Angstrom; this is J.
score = 5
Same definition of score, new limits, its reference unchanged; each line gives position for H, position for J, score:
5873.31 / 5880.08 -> 0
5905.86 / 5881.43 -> 7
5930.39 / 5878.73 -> 5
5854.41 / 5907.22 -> 1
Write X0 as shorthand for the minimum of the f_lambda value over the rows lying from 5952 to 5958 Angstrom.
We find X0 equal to 17.11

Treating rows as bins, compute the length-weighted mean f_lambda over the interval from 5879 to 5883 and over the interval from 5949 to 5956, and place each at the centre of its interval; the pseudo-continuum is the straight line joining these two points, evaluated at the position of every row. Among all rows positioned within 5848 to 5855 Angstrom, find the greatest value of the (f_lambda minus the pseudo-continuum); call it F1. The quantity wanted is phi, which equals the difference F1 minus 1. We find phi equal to 1.9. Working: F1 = 2.9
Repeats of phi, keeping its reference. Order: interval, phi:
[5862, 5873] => 2.0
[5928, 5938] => 1.4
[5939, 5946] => -0.5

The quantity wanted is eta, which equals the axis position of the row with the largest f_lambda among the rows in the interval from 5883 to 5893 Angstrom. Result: 5884.14 Angstrom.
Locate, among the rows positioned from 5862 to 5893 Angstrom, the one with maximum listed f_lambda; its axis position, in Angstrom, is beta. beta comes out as 5866.56 Angstrom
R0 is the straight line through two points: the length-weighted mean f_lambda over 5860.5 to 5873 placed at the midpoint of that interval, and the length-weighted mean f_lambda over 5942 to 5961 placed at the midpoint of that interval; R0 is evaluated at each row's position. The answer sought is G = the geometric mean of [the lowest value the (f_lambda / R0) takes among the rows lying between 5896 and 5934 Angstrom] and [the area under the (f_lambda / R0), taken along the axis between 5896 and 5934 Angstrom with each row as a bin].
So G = 5.5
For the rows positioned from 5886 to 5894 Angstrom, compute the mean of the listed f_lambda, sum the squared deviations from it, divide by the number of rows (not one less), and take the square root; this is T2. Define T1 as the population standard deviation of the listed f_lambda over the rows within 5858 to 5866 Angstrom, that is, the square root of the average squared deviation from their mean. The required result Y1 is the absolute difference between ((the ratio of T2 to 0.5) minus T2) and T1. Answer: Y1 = 1.5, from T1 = 0.79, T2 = 2.3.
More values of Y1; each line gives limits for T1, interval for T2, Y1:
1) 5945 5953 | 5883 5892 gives 1.4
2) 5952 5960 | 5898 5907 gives 0.6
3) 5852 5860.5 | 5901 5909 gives 0.2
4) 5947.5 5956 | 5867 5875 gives 0.1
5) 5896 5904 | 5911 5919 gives 0.7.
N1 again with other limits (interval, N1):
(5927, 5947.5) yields 5930.39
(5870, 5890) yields 5871.96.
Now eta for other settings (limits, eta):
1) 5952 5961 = 5955.02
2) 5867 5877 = 5871.96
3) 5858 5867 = 5866.56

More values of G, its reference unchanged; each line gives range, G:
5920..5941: 4.2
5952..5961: 2.8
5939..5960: 4.3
